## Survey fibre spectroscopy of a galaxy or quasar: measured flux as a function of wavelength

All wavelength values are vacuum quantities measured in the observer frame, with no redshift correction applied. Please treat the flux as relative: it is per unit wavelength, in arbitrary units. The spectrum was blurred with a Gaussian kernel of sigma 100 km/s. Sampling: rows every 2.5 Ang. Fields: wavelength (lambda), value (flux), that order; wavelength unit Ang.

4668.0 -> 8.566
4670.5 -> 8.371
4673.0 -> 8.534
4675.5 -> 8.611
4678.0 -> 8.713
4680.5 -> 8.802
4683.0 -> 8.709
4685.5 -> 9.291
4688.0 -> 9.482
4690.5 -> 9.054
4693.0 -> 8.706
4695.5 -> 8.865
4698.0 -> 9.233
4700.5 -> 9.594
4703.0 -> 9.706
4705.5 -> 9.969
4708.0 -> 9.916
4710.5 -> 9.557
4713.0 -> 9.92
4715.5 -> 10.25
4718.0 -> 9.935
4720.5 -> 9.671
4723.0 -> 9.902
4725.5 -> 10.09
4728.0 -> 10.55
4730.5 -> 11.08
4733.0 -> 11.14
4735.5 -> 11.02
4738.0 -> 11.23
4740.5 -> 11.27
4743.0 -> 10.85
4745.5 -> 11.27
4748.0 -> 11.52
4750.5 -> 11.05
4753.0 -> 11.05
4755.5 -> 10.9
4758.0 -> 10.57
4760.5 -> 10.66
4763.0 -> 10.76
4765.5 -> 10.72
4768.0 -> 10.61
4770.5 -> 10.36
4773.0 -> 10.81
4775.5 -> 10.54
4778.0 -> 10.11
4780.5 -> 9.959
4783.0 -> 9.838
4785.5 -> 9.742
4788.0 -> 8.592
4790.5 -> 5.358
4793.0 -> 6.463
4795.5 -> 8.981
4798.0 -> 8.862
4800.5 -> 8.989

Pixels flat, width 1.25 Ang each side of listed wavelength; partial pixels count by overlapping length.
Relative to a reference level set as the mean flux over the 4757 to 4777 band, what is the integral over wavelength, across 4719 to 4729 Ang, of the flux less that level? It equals -6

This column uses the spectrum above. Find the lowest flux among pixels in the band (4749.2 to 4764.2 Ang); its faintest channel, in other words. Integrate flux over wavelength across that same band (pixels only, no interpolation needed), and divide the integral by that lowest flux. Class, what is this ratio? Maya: 15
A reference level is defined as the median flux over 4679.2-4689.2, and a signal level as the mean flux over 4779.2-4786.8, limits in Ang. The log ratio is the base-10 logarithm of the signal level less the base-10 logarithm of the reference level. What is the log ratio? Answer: 0.037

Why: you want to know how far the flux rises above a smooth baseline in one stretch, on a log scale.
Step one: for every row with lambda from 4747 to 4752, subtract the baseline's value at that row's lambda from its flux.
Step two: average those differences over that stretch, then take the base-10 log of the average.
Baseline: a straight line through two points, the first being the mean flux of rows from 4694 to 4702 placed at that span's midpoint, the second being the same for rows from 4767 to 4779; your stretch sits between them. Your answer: 0.1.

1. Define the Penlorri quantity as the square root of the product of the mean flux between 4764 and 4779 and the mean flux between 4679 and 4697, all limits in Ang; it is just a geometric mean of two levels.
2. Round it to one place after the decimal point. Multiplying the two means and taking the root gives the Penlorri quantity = 9.7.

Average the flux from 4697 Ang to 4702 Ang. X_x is 9.4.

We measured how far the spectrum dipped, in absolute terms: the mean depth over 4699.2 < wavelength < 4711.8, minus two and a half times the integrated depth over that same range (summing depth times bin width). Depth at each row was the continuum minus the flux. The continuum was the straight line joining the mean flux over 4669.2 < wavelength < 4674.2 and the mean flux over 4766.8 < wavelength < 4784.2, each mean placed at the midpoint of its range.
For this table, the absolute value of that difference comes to 21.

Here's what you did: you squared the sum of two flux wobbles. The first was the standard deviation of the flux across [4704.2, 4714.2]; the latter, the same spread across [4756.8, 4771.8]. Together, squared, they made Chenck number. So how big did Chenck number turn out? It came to 0.1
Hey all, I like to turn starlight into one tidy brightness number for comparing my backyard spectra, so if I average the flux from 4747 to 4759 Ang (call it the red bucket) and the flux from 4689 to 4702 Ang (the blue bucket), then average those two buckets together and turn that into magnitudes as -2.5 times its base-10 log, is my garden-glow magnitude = -2.51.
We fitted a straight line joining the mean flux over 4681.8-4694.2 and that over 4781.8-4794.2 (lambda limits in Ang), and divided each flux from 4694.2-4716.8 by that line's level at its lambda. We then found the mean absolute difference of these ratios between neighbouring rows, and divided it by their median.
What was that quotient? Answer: 0.030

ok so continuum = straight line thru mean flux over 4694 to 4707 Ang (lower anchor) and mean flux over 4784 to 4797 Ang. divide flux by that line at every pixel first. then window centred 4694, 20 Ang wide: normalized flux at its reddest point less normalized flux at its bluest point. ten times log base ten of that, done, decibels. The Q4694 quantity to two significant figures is -11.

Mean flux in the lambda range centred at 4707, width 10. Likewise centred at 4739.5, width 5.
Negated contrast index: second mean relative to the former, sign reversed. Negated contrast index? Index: -1.1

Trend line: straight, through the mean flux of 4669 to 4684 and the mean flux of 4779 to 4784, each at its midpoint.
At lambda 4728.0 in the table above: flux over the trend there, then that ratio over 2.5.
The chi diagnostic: 0.456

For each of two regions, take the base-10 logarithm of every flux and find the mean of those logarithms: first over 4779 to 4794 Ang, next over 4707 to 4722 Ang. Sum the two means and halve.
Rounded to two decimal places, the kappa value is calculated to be 0.95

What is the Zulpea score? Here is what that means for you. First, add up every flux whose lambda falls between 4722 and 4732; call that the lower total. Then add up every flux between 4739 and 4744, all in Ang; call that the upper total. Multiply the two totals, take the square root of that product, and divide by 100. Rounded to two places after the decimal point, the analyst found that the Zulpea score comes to 0.30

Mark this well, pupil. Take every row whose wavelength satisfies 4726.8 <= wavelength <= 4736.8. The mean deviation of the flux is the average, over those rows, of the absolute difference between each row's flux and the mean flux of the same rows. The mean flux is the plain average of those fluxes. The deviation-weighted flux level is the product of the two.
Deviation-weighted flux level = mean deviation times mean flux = 2.2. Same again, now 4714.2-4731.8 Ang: 3.6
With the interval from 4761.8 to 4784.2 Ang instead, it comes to 3.2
